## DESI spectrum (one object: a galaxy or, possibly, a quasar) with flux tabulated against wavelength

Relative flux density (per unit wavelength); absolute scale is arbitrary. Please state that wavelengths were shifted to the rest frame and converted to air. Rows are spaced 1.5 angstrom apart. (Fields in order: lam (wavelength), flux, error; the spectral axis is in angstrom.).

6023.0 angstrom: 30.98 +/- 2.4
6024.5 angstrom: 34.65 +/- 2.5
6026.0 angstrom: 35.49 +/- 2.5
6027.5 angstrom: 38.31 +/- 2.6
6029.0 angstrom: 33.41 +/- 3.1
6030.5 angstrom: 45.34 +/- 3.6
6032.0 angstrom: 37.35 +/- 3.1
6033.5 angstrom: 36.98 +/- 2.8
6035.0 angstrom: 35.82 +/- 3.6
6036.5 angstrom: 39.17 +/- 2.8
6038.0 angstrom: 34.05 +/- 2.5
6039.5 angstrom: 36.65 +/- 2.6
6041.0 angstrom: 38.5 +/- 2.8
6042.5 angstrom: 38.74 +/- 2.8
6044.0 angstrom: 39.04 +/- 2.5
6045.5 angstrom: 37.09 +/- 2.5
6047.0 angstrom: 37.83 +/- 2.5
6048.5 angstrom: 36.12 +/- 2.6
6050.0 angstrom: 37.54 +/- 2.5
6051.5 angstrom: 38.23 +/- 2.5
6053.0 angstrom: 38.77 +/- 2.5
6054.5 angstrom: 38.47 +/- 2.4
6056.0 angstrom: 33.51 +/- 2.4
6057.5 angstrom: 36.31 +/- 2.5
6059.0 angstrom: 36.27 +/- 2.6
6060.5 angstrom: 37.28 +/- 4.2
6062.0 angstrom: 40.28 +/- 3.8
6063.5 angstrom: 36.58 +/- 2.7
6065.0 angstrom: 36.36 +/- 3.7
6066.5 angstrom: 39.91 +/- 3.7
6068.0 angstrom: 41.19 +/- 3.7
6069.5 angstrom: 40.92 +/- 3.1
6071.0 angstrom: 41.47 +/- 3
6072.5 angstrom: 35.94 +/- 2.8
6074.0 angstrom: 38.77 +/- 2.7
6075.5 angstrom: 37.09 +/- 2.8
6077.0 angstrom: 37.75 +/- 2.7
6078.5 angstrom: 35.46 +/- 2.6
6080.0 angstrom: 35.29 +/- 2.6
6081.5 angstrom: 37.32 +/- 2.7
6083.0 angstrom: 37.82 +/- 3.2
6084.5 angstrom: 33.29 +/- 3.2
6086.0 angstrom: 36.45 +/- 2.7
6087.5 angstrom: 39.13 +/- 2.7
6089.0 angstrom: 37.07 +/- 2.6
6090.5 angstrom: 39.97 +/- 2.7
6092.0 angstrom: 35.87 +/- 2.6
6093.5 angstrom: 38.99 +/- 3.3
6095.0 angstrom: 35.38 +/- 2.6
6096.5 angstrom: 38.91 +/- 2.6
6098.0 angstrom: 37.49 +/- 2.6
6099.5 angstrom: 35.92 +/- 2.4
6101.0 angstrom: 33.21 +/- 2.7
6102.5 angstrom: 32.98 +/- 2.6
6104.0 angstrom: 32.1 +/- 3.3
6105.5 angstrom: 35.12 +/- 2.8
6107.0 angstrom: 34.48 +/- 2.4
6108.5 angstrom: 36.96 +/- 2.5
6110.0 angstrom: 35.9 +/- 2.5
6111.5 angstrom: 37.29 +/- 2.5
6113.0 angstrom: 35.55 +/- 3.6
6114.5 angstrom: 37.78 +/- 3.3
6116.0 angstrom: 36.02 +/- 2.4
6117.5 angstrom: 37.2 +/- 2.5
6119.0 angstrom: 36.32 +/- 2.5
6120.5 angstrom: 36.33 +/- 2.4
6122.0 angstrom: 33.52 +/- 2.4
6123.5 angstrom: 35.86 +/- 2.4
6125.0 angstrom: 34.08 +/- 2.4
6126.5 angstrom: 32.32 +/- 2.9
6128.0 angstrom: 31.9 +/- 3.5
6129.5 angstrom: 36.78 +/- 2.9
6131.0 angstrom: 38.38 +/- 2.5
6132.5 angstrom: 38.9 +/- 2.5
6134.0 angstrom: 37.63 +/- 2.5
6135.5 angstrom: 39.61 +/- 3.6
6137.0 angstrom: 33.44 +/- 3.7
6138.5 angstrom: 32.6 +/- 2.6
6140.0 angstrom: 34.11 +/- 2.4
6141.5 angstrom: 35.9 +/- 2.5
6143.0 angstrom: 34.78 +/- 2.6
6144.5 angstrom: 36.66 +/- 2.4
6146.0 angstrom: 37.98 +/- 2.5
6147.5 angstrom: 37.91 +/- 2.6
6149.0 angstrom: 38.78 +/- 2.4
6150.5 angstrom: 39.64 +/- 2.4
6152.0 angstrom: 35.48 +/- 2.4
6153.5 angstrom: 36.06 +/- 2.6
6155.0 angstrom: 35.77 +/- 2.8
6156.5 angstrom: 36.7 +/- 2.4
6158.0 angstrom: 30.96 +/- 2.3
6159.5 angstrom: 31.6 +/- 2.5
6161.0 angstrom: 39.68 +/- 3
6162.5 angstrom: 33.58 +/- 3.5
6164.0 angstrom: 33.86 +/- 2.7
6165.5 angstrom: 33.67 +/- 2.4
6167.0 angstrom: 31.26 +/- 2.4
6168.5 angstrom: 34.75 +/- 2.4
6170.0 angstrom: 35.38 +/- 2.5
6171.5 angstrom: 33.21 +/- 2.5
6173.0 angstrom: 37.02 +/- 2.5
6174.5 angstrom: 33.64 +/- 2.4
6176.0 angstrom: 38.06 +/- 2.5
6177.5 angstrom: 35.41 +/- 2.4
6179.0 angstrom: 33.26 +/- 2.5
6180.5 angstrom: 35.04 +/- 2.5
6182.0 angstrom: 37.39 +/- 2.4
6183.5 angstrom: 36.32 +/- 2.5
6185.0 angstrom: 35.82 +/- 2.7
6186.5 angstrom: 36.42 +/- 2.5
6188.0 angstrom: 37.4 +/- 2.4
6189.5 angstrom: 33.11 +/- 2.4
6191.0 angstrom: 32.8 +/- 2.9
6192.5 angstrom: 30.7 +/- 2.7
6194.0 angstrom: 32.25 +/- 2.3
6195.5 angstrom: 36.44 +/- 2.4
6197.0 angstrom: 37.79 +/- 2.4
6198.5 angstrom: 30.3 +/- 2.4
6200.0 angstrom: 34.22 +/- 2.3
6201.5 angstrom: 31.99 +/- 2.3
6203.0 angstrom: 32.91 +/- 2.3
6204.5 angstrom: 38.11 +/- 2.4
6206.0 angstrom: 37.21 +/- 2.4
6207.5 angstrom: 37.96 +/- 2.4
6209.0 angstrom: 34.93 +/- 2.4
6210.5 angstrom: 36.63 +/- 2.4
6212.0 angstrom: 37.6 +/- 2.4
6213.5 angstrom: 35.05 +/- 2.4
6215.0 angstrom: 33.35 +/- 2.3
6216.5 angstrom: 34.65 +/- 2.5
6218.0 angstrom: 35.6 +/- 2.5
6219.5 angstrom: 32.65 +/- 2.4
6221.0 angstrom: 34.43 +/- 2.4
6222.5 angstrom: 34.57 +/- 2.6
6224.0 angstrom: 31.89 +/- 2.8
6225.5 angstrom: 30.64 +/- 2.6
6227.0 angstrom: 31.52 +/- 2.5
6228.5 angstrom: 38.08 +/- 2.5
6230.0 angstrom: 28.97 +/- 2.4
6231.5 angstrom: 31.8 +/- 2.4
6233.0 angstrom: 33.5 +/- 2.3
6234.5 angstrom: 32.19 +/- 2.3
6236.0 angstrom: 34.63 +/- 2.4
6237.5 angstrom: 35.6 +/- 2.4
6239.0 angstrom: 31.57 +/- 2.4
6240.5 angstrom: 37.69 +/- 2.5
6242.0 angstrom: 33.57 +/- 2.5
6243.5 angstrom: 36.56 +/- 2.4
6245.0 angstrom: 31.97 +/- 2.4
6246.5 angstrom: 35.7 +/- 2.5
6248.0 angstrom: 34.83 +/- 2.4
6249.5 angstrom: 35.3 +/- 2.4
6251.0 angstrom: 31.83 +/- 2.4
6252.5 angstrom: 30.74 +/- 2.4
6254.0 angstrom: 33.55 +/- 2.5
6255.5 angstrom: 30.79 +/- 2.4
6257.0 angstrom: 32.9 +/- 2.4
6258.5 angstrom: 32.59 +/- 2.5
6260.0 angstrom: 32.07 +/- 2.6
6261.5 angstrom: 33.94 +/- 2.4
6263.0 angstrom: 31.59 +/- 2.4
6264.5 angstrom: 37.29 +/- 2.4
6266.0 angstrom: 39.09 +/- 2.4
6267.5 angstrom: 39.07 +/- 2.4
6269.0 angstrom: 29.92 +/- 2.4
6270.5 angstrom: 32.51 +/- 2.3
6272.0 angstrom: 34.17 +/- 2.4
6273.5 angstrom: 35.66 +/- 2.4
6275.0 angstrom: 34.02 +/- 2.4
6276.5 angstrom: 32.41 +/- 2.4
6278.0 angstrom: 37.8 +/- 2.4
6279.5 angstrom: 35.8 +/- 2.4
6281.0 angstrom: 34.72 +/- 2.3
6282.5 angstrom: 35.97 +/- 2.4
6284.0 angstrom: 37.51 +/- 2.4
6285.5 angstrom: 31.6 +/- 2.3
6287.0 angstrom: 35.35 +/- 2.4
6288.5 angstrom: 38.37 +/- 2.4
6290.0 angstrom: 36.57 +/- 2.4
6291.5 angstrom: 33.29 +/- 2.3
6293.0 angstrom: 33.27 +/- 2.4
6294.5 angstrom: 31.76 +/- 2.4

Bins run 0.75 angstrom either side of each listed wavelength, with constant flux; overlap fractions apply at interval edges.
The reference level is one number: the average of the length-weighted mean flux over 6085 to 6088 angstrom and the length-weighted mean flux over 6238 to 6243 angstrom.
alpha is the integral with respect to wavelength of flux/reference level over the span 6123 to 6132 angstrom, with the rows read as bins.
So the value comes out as 8.77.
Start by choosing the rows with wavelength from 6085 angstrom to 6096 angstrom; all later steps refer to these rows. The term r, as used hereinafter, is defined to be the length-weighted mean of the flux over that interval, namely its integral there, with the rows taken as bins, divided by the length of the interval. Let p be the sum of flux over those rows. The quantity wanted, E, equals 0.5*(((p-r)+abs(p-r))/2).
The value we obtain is 113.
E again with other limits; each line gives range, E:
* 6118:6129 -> 103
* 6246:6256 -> 100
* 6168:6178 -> 106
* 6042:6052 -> 113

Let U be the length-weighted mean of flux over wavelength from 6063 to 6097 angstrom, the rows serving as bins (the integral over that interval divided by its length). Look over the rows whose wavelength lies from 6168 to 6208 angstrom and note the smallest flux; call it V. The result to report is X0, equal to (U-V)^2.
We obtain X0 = 55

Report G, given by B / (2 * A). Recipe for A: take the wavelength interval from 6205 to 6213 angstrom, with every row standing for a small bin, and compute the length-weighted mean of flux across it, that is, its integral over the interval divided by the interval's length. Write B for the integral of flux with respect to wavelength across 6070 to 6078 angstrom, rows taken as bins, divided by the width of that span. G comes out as 0.518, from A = 36.8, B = 38.2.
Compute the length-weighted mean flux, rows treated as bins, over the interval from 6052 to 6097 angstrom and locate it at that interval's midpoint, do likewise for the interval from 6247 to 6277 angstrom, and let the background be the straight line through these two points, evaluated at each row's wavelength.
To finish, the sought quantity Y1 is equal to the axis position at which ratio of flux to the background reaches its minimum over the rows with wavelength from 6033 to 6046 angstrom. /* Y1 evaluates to 6038.0 angstrom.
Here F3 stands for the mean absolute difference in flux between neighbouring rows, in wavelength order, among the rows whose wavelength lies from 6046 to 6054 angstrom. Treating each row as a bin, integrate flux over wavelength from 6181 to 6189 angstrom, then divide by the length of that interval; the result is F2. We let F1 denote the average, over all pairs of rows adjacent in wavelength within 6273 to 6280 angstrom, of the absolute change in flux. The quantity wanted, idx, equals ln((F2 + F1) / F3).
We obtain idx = 3.58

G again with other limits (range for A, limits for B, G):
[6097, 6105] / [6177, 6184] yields 0.514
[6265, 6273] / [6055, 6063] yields 0.525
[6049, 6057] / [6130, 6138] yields 0.502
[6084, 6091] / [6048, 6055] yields 0.509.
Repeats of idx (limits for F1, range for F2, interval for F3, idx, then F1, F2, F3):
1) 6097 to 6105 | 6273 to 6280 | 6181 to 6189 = 3.83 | 1.3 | 35.1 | 0.8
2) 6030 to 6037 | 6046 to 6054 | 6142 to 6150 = 3.68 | 3.2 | 37.7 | 1.0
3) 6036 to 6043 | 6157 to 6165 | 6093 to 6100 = 2.67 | 2.5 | 34.0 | 2.5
